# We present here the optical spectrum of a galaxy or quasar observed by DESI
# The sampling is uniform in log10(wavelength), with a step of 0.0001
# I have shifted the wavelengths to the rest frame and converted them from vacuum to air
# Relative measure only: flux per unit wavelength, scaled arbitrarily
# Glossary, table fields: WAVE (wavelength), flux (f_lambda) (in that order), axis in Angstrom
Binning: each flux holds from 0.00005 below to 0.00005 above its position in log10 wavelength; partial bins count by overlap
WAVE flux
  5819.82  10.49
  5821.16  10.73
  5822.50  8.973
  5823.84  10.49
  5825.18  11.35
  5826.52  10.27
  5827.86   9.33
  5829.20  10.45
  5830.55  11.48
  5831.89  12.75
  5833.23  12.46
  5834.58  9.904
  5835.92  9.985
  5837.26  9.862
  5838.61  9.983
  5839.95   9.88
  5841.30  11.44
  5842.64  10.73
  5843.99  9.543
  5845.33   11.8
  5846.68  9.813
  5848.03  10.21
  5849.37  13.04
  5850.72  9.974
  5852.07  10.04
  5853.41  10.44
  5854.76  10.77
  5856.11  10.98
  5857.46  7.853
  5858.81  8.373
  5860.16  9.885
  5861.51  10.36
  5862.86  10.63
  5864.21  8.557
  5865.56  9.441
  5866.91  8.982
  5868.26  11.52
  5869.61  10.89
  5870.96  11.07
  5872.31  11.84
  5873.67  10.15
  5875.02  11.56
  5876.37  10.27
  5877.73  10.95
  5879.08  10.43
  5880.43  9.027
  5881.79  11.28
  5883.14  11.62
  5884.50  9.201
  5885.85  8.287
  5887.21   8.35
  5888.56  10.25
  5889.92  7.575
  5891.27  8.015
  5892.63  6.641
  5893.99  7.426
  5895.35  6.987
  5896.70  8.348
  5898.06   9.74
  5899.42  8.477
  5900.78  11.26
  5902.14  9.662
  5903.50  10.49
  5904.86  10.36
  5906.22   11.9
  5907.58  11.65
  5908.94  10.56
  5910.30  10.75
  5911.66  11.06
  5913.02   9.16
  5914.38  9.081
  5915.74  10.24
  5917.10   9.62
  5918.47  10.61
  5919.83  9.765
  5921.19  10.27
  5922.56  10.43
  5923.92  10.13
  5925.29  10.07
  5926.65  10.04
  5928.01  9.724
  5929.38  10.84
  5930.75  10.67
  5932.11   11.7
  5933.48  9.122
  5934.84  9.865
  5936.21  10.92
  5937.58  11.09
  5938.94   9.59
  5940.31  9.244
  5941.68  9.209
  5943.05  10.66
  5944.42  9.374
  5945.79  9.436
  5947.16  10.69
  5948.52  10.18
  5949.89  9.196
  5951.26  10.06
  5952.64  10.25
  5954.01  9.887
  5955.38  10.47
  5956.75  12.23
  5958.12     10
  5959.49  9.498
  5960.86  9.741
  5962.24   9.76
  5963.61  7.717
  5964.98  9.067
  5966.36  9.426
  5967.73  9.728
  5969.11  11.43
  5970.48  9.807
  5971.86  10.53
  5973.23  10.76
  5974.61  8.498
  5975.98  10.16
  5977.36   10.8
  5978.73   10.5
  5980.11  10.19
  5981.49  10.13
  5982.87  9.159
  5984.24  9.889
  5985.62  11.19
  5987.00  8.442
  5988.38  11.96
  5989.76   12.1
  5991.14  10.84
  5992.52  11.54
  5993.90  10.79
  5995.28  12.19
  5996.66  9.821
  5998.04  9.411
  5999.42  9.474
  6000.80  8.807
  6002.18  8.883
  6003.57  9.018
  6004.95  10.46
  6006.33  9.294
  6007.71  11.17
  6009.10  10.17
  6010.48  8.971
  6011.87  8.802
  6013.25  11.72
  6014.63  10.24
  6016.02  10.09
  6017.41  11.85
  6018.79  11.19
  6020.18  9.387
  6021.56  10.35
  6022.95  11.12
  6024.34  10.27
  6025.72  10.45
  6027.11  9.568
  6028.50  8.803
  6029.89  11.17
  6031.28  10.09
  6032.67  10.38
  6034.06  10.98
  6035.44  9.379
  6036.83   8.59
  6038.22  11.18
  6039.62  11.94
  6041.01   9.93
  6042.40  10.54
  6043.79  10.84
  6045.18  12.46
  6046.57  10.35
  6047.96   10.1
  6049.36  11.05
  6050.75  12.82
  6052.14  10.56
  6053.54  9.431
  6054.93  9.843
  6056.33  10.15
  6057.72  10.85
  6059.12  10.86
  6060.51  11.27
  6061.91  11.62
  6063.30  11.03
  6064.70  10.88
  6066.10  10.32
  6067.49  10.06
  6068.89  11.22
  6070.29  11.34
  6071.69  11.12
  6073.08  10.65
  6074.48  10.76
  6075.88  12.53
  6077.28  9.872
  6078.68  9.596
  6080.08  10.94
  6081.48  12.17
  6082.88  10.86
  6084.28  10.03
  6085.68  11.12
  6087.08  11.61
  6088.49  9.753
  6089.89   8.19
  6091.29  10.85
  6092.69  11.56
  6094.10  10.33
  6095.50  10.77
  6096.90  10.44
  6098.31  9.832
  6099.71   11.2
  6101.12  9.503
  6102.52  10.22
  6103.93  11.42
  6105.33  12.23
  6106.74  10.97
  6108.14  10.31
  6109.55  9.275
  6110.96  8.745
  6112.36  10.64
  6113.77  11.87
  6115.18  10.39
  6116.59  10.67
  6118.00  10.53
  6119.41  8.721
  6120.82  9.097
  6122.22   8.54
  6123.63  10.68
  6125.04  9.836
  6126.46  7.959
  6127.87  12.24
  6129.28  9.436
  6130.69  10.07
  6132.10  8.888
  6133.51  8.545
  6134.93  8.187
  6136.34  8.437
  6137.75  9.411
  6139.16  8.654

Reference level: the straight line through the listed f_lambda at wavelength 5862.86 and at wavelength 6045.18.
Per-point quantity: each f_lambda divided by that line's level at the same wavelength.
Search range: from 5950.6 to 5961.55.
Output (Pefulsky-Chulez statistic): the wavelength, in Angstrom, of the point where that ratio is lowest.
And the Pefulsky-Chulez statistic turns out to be 5959.49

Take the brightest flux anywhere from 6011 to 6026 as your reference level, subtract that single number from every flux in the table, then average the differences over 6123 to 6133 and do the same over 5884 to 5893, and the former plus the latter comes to -5.5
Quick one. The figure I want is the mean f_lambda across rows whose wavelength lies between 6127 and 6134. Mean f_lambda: 9.84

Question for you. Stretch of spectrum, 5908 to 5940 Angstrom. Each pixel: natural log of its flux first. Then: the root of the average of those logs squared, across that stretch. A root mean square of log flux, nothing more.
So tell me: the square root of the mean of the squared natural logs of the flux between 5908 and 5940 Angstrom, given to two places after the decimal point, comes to 2.32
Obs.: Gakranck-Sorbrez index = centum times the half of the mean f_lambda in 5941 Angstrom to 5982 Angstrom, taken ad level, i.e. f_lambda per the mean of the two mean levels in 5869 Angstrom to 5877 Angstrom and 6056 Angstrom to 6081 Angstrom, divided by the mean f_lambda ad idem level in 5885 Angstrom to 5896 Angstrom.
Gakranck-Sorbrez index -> 63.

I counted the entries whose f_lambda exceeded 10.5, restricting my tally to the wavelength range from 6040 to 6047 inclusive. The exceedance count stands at 3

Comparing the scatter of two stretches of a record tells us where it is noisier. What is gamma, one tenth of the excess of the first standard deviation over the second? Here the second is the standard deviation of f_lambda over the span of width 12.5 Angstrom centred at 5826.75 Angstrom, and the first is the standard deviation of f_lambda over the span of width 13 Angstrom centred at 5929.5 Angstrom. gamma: -0.04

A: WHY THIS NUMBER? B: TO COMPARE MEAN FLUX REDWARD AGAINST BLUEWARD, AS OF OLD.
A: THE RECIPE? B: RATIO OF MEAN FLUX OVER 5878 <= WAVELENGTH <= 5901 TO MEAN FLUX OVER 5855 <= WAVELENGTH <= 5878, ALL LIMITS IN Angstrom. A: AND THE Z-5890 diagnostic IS 0.88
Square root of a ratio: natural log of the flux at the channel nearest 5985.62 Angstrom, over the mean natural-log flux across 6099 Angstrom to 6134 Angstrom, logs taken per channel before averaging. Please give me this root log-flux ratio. 1.02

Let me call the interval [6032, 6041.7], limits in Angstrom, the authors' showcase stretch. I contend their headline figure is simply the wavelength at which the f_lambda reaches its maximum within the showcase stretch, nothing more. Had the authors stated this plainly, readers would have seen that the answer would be 6039.62 Angstrom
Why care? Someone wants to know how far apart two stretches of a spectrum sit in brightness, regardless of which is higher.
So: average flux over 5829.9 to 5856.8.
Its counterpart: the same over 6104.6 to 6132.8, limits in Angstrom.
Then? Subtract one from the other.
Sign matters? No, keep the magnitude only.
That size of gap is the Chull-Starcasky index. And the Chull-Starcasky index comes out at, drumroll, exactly 0.70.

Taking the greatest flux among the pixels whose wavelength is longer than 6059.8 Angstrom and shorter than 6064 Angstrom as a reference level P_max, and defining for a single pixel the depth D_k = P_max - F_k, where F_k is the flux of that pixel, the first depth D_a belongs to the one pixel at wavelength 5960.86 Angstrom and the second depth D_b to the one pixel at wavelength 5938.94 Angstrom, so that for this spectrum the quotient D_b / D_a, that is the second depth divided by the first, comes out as 1.1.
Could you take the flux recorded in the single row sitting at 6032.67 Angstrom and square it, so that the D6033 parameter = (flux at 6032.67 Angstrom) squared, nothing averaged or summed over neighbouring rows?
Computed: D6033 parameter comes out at 108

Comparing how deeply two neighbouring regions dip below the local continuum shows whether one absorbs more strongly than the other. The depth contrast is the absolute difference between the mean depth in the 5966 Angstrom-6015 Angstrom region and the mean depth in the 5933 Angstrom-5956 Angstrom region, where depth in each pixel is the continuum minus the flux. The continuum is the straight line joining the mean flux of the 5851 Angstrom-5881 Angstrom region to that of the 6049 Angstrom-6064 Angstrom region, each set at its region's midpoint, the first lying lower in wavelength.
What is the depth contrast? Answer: 0.05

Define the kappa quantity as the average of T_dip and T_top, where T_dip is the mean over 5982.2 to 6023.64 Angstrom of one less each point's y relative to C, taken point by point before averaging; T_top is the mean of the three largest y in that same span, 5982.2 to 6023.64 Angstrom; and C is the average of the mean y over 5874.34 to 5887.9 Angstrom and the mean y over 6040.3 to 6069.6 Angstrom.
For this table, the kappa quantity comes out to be 6.05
